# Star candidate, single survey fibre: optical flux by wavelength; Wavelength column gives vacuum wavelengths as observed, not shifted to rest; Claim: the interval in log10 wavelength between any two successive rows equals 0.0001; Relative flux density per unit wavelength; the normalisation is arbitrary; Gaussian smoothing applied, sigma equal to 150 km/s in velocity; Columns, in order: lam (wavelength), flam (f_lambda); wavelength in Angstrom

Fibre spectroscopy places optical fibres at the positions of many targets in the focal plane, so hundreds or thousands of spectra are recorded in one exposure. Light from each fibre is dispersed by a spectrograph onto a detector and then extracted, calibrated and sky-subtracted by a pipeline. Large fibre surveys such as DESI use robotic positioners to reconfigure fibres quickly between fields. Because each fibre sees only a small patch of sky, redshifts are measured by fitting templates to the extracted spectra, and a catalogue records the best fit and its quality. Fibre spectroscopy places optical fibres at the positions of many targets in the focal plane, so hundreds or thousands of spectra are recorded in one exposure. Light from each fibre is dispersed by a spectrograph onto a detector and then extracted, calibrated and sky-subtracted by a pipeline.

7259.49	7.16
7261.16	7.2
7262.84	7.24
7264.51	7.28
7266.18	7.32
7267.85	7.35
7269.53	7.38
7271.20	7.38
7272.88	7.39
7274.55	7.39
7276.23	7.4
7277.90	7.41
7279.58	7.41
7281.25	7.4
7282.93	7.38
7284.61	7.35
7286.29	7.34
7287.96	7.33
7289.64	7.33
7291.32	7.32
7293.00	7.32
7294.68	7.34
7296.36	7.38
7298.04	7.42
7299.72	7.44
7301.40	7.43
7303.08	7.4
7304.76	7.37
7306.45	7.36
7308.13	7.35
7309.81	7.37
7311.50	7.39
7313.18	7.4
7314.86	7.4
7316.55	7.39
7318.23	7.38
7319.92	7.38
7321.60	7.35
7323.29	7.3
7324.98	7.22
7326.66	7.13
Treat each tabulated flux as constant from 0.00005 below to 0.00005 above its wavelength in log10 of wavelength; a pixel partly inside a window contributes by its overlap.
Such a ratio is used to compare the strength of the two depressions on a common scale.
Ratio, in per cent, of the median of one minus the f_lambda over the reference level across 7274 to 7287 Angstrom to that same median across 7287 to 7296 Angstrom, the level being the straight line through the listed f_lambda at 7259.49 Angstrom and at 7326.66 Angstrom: 132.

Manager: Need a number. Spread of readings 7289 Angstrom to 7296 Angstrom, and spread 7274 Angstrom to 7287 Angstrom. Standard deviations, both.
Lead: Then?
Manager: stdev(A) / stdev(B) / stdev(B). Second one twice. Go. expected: 13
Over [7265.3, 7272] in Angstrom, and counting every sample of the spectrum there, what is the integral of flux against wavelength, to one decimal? 49.3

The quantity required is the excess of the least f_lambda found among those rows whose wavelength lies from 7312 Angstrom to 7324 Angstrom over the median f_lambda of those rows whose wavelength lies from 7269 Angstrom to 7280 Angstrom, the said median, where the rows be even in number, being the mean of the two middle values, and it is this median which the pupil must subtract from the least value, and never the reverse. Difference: -0.090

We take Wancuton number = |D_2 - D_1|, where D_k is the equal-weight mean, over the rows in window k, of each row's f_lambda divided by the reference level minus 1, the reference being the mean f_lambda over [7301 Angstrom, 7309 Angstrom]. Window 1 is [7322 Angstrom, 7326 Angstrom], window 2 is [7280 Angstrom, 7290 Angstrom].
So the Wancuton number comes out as 0.013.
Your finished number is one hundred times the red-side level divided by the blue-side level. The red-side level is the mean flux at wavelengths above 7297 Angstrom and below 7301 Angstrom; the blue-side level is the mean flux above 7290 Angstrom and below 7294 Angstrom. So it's 102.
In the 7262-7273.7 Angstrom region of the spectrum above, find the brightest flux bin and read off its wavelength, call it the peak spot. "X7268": 7272.88 Angstrom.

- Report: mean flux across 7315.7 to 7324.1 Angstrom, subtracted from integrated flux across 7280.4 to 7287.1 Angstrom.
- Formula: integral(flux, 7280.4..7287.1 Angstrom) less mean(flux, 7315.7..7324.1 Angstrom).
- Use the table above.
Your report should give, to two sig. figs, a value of 42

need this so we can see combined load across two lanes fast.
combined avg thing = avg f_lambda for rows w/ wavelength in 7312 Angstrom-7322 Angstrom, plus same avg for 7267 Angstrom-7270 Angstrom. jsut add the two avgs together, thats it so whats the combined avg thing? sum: 14.75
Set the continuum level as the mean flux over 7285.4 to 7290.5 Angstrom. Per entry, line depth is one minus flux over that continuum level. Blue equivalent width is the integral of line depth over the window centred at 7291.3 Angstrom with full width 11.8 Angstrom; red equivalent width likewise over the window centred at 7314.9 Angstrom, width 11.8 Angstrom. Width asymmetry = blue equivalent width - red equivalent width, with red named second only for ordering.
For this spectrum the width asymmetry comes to 0.08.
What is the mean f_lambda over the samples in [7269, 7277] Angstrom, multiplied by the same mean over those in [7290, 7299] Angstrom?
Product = 54.3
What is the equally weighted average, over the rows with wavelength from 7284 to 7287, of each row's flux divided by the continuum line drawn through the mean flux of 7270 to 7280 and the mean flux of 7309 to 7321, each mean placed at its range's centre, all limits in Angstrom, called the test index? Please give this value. 0.99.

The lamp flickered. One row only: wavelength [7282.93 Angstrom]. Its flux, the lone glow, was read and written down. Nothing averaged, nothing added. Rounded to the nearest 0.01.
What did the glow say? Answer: 7.38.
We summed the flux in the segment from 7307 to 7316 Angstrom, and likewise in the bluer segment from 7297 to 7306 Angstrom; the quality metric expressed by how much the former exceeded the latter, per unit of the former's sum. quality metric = -0.0041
